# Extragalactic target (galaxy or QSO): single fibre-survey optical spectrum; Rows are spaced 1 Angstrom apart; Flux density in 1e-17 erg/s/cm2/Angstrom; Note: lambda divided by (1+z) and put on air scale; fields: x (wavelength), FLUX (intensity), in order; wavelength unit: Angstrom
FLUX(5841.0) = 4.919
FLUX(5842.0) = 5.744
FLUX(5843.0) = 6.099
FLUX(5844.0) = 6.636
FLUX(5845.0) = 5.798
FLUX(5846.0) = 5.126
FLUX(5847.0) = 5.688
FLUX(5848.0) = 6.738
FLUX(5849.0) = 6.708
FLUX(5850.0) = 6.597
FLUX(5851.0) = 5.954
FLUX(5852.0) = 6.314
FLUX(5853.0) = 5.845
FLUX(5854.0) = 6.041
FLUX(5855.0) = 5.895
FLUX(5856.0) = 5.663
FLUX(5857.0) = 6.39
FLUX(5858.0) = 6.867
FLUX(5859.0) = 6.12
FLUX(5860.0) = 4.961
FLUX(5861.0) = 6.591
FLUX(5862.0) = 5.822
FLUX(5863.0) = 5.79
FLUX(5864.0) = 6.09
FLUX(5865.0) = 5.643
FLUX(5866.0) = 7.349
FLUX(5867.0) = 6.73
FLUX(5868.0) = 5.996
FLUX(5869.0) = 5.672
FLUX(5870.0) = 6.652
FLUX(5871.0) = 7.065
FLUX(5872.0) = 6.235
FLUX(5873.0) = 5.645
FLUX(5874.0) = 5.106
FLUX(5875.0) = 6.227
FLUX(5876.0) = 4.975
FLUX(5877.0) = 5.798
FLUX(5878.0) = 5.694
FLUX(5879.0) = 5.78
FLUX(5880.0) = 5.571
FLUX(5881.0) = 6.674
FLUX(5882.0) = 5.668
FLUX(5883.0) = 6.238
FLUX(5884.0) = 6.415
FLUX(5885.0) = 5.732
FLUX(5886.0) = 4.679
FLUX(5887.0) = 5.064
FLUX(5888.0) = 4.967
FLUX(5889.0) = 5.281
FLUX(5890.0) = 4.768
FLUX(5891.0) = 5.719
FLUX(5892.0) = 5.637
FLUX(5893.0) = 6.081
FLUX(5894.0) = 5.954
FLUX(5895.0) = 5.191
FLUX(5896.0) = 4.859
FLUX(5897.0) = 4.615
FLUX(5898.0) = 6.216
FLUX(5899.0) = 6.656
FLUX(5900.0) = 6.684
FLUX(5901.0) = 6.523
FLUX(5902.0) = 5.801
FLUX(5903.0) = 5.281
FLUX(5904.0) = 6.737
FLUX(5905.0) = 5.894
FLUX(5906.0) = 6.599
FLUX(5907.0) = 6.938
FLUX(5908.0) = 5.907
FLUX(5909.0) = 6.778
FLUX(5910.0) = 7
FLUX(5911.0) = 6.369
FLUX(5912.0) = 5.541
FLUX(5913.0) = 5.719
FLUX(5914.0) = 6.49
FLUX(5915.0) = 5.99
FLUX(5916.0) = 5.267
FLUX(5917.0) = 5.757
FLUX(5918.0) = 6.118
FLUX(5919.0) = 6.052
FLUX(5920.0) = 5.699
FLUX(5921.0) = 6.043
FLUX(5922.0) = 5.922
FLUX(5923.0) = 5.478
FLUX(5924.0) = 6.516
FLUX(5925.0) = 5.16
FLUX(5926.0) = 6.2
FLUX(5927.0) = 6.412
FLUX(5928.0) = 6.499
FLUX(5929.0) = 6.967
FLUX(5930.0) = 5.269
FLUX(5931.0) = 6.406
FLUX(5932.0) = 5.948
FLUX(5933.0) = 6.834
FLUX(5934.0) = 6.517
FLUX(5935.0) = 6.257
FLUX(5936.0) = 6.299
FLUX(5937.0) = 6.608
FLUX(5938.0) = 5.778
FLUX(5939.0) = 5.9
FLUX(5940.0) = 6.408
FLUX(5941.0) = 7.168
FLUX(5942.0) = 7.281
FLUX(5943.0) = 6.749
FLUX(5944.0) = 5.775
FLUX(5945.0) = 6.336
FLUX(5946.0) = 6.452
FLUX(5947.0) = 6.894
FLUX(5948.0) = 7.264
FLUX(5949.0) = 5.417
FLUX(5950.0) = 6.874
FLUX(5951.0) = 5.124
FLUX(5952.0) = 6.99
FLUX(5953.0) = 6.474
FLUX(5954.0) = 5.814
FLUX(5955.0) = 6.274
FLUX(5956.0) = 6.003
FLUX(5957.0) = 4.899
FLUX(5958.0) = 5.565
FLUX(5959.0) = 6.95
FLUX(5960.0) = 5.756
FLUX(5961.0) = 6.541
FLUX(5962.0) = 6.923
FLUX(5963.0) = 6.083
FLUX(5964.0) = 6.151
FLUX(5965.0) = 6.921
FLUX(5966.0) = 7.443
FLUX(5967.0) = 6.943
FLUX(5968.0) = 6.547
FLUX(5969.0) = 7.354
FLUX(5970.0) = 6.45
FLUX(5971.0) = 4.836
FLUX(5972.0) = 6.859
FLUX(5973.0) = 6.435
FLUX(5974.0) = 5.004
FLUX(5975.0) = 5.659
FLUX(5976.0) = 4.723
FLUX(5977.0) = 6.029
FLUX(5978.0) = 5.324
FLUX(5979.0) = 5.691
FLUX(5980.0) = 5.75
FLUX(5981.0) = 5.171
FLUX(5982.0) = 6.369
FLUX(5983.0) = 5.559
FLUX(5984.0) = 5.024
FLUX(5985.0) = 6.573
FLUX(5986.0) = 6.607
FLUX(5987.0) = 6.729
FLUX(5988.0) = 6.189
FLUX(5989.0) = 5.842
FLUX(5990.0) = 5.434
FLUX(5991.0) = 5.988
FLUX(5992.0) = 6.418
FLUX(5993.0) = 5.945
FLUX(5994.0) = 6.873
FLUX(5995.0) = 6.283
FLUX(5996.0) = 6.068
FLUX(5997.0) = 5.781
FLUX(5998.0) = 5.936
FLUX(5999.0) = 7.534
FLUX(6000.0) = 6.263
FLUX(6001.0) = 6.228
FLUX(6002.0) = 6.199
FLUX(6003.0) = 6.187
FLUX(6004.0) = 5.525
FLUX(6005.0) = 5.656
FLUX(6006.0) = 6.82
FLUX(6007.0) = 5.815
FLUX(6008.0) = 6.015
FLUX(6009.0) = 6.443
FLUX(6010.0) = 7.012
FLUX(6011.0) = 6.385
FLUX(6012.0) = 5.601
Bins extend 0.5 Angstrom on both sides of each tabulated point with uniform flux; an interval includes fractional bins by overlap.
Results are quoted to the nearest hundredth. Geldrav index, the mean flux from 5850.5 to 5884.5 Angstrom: 6.04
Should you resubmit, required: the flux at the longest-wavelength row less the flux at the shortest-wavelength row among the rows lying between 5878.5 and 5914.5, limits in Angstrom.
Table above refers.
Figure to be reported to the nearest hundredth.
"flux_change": 0.71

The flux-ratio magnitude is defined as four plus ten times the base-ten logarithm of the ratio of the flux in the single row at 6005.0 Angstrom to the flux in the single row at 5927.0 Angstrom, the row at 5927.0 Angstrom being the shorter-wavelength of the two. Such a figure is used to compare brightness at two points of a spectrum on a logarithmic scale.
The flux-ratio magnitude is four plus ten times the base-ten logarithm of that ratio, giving 3.5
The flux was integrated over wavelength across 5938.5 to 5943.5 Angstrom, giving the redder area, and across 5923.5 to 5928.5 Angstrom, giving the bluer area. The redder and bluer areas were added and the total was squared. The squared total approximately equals 4134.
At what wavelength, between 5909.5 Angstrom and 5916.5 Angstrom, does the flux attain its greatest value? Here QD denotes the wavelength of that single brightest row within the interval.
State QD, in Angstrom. 5910.0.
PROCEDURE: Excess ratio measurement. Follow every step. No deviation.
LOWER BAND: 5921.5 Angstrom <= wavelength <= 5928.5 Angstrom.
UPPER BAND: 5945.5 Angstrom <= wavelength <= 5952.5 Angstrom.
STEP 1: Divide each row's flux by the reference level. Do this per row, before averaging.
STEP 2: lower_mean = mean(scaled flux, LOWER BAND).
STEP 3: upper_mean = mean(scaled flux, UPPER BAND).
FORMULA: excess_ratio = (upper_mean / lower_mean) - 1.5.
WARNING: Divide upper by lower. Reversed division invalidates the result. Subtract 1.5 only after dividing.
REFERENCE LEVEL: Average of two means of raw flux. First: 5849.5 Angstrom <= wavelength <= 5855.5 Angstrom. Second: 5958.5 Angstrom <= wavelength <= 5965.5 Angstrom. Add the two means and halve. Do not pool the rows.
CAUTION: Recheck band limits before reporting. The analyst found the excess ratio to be -0.433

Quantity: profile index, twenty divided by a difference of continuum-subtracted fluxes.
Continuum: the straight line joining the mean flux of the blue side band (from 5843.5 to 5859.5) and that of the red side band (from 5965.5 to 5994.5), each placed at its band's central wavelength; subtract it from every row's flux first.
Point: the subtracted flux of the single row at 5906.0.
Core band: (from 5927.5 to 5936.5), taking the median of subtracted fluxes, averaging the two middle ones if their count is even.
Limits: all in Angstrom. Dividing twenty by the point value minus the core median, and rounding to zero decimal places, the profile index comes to 114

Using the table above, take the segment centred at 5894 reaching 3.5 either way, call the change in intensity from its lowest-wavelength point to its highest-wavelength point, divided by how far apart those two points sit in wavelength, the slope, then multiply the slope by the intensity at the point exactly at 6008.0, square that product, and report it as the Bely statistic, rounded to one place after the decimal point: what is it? 1.2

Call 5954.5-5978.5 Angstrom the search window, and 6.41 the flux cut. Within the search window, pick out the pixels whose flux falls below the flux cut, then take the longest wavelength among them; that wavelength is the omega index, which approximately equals 5978.0 Angstrom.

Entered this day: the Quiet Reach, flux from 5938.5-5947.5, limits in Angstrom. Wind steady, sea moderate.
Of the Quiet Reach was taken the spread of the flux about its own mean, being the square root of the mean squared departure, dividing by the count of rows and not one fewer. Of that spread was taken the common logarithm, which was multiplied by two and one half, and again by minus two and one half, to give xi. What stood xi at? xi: 1.93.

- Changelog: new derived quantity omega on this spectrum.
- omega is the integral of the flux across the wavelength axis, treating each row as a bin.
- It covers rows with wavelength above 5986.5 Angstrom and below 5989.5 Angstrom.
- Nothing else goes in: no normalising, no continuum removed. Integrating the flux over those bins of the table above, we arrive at 18.8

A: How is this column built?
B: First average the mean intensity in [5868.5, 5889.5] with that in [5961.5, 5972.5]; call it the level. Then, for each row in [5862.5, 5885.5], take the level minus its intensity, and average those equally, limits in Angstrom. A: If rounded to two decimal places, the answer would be 0.15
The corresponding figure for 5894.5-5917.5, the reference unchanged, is 0.14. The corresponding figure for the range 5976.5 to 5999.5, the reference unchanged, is 0.13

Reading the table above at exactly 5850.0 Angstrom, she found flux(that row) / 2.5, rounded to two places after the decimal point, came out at 2.64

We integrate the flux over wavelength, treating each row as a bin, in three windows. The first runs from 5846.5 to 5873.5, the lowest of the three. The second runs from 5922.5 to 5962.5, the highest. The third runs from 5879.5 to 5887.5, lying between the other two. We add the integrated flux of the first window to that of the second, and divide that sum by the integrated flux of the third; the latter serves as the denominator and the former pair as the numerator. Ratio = 9.08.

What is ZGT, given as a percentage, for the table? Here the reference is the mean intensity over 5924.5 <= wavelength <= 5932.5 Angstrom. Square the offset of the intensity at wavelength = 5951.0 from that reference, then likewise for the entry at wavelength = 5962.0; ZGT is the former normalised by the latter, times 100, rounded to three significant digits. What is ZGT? 146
